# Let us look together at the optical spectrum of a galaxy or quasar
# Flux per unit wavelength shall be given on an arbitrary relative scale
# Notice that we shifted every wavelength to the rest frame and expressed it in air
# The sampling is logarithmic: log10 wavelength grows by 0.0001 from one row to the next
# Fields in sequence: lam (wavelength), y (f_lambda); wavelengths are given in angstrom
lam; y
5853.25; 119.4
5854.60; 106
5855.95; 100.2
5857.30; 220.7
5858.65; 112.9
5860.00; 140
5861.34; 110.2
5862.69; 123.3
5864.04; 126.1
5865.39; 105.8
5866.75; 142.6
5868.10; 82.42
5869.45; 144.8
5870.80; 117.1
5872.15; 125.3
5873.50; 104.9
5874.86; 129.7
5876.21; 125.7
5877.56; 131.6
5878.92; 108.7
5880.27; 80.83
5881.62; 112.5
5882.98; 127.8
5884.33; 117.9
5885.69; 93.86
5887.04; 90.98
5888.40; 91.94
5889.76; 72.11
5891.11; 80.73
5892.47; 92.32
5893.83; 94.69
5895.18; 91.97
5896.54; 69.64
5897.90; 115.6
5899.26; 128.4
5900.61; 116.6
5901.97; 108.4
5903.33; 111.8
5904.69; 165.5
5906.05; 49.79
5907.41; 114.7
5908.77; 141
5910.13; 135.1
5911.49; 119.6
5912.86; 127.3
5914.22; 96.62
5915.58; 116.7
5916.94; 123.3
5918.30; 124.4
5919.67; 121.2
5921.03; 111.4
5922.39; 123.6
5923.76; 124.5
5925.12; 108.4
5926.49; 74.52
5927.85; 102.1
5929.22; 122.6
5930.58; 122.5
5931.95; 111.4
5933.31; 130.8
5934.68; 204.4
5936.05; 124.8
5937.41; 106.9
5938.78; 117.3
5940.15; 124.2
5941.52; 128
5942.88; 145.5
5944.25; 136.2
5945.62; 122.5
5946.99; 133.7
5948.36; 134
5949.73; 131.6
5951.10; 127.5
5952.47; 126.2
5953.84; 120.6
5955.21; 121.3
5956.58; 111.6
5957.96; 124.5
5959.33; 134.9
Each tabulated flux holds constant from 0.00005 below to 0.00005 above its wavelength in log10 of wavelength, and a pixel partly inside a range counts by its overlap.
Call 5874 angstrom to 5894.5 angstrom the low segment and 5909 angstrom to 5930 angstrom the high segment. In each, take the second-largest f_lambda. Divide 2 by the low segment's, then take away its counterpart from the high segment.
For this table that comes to -127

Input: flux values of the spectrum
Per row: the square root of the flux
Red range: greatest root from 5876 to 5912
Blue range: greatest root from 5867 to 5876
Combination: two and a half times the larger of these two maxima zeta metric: 32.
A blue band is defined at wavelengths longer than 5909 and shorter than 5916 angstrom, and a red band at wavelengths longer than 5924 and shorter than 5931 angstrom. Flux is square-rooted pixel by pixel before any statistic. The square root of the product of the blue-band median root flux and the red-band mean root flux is 10.6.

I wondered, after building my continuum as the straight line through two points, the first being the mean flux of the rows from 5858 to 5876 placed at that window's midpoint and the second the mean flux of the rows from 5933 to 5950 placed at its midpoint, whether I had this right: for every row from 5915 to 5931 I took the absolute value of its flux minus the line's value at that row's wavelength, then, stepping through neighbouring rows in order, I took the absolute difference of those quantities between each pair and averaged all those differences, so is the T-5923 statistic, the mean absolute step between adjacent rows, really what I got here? 12.0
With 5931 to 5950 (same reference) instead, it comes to 17.7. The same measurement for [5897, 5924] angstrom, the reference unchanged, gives 13.4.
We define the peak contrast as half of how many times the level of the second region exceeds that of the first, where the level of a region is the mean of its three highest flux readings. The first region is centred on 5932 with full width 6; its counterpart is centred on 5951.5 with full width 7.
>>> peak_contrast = 0.43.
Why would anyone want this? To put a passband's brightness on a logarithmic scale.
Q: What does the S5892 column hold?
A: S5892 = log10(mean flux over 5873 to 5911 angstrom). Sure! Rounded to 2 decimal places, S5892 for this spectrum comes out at 2.03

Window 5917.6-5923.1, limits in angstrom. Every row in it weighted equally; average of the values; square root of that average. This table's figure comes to 11.0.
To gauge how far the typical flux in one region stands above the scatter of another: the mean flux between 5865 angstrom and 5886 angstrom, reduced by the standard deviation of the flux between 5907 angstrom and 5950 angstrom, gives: 96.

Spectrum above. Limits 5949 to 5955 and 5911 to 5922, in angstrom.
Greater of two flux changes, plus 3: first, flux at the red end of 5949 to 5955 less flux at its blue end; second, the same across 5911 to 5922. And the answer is -5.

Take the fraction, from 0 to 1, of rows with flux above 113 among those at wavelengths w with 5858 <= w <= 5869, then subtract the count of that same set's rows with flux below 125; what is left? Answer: -4.5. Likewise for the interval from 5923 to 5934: -6.5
